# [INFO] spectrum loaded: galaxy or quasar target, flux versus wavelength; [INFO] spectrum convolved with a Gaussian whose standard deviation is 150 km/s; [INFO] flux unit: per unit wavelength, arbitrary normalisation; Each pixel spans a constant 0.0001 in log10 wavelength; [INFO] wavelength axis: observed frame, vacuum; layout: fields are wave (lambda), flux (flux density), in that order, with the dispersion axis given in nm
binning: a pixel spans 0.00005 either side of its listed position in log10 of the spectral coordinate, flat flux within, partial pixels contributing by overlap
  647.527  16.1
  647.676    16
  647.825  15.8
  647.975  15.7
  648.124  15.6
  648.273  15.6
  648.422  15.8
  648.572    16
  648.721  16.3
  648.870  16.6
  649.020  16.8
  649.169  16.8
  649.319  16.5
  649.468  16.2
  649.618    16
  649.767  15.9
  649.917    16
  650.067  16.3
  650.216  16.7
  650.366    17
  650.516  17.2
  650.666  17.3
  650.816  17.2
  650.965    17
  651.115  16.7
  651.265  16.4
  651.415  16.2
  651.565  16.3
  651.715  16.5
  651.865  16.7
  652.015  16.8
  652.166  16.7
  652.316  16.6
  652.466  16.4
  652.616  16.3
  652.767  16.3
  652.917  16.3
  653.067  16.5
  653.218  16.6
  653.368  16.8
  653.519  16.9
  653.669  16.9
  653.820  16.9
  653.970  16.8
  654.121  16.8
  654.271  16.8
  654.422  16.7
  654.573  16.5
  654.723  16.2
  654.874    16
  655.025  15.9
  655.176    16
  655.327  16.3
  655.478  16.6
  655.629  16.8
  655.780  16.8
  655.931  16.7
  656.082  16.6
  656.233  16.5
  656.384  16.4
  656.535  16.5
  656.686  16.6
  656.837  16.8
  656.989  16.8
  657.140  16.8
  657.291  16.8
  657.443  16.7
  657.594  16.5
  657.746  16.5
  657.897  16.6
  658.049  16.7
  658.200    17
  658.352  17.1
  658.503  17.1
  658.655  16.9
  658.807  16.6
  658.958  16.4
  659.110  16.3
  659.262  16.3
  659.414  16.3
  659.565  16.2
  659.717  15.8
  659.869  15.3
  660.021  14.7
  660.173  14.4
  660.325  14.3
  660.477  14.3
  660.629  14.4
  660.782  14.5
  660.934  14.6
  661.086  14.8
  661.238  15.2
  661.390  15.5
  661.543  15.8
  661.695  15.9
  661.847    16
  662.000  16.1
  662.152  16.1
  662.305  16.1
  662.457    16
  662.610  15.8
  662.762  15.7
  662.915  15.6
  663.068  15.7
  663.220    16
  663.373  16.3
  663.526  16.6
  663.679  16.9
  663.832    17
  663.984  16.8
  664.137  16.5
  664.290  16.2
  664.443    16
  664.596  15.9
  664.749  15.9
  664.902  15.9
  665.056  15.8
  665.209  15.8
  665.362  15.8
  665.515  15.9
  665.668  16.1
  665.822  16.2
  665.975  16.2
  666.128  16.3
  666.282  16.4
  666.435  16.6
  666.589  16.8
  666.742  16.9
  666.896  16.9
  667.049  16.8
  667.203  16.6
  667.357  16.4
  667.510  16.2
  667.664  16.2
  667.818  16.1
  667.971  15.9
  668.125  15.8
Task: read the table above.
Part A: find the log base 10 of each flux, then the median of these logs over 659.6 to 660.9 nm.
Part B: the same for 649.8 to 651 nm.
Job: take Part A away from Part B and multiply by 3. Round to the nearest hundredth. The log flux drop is 0.21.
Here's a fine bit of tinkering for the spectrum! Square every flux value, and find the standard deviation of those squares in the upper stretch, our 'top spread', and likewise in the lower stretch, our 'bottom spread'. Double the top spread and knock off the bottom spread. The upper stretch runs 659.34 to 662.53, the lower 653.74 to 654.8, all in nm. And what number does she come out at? 37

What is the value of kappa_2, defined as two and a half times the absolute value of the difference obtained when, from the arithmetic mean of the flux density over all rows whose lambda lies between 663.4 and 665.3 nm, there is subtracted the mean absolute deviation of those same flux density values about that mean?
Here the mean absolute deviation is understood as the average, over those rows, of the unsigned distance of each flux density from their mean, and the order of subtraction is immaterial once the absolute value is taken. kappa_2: 39.7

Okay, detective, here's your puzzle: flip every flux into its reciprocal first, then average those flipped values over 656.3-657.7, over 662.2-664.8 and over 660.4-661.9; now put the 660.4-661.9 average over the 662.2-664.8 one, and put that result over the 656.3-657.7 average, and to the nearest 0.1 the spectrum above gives 17.9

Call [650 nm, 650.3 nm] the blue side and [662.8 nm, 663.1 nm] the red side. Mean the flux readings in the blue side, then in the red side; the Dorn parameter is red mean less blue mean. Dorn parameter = -0.9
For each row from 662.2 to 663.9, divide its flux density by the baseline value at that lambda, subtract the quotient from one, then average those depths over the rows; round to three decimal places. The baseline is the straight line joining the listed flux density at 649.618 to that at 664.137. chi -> 0.019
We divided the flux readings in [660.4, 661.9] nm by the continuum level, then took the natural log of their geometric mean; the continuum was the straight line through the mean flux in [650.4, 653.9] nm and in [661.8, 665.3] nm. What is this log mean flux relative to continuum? -0.073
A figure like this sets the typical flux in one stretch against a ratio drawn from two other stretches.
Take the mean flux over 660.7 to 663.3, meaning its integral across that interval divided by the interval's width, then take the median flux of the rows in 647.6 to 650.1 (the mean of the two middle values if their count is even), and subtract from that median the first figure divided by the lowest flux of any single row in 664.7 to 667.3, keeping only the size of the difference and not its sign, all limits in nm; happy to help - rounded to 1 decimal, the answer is 15.0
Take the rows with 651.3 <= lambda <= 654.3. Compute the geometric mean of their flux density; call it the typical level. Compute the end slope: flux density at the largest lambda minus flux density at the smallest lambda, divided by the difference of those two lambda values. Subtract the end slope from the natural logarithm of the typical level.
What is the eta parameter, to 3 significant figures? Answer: 2.60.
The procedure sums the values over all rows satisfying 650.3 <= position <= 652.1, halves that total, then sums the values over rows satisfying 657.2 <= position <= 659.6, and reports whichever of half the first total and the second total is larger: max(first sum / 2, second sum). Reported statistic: 266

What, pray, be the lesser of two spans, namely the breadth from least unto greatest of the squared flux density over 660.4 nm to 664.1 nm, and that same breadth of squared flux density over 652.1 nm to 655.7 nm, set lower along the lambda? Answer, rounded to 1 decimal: 32.8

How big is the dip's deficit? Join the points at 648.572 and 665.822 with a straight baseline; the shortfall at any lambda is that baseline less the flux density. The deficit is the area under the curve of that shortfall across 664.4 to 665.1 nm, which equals 0.2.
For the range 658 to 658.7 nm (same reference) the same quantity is -0.6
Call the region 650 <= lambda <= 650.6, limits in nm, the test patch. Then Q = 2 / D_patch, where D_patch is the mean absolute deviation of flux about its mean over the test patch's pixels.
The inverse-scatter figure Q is 6.7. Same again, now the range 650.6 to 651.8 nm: 5.7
